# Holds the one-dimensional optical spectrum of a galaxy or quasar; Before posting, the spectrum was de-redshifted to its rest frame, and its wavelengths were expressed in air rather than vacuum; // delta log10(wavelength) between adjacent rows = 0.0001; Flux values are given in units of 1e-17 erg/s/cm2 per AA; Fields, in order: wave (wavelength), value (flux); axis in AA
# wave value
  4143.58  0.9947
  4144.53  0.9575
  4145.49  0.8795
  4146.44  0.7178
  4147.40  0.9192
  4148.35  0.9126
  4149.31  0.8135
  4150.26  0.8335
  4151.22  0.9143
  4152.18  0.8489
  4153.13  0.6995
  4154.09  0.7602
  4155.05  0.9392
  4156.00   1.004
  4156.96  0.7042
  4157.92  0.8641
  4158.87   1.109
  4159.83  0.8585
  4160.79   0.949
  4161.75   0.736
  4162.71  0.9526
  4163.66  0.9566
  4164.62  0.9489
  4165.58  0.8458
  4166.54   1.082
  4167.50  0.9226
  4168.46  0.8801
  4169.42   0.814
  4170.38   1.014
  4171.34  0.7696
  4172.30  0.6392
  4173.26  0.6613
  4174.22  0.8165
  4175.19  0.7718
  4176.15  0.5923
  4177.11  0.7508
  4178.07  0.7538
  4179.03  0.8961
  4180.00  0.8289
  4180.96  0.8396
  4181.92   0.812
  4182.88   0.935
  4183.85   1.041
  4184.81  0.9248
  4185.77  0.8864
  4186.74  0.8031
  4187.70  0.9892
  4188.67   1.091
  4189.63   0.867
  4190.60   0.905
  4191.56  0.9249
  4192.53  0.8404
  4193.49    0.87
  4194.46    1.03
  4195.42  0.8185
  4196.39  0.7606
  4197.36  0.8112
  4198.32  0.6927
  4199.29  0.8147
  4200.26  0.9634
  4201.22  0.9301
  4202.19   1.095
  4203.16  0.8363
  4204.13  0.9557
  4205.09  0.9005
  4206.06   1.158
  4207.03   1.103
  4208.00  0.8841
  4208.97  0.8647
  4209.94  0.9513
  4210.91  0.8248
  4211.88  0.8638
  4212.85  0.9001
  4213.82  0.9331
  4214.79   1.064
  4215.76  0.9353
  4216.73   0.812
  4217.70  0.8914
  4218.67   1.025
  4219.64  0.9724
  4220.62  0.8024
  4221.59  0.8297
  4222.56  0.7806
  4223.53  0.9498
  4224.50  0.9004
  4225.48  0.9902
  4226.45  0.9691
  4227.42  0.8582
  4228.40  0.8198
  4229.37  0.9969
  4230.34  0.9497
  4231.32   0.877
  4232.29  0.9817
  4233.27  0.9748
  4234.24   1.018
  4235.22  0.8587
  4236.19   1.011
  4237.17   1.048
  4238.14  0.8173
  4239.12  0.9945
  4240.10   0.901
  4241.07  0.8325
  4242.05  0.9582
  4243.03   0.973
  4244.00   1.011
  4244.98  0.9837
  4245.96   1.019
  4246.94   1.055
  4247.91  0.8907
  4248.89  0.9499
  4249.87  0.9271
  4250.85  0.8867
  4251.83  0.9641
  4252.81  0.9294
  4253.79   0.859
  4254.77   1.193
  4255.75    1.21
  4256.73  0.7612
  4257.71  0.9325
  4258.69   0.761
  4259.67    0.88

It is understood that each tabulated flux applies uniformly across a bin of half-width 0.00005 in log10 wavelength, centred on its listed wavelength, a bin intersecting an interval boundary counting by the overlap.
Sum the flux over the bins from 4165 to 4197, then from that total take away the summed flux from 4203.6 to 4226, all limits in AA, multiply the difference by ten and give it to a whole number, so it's 71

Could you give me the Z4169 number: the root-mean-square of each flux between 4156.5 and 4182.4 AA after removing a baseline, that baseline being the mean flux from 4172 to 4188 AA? 0.126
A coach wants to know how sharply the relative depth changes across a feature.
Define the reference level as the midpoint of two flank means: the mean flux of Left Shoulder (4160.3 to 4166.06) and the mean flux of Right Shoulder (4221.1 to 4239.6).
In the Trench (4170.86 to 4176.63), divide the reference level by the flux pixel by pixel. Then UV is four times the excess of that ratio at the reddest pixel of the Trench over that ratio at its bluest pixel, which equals 1.4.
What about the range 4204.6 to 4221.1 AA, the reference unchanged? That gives 0.5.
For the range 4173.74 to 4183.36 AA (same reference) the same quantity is -0.6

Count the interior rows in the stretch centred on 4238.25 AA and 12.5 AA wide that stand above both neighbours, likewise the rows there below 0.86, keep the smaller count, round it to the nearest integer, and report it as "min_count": 3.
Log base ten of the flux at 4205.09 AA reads -0.046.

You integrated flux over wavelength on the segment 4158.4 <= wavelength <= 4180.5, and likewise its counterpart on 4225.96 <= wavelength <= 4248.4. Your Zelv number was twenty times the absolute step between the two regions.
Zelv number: 50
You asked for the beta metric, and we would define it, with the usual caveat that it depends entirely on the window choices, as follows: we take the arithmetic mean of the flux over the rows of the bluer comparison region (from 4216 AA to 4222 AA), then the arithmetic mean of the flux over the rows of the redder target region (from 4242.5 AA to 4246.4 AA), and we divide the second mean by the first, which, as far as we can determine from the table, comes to 1.12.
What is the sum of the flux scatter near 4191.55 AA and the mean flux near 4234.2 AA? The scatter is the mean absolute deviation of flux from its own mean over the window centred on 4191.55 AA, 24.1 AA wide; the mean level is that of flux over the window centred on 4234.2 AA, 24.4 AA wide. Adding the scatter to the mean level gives 1.02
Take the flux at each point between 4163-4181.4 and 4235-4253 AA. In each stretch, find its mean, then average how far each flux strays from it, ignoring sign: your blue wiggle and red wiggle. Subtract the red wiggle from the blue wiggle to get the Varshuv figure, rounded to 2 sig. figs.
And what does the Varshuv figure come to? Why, 0.039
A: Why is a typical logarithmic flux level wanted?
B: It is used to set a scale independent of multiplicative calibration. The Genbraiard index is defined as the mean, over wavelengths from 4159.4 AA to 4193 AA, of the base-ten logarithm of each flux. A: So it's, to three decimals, -0.067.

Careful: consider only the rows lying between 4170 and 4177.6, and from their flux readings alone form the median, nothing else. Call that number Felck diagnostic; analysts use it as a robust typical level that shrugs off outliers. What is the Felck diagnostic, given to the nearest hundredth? 0.76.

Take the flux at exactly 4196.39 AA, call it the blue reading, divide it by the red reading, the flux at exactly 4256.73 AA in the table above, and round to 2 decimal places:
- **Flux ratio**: 1.00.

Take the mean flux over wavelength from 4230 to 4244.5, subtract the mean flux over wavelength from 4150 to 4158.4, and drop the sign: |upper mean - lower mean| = 0.106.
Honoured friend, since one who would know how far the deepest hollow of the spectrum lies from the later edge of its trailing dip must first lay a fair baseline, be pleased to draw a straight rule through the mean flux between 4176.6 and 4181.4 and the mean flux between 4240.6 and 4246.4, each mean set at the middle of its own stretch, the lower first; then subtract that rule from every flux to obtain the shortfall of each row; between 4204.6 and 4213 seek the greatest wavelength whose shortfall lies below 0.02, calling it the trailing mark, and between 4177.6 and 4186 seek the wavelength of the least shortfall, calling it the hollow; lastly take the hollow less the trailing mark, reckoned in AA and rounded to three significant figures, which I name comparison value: -34.8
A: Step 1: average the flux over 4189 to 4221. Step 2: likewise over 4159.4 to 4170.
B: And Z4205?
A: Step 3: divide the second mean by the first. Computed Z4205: 0.995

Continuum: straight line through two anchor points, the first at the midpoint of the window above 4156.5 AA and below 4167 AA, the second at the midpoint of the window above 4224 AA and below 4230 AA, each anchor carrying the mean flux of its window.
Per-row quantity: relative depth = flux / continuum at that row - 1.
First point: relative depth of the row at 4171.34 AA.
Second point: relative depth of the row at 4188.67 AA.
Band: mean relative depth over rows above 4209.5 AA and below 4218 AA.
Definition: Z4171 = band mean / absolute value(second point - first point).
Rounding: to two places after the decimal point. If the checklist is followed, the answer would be -0.04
